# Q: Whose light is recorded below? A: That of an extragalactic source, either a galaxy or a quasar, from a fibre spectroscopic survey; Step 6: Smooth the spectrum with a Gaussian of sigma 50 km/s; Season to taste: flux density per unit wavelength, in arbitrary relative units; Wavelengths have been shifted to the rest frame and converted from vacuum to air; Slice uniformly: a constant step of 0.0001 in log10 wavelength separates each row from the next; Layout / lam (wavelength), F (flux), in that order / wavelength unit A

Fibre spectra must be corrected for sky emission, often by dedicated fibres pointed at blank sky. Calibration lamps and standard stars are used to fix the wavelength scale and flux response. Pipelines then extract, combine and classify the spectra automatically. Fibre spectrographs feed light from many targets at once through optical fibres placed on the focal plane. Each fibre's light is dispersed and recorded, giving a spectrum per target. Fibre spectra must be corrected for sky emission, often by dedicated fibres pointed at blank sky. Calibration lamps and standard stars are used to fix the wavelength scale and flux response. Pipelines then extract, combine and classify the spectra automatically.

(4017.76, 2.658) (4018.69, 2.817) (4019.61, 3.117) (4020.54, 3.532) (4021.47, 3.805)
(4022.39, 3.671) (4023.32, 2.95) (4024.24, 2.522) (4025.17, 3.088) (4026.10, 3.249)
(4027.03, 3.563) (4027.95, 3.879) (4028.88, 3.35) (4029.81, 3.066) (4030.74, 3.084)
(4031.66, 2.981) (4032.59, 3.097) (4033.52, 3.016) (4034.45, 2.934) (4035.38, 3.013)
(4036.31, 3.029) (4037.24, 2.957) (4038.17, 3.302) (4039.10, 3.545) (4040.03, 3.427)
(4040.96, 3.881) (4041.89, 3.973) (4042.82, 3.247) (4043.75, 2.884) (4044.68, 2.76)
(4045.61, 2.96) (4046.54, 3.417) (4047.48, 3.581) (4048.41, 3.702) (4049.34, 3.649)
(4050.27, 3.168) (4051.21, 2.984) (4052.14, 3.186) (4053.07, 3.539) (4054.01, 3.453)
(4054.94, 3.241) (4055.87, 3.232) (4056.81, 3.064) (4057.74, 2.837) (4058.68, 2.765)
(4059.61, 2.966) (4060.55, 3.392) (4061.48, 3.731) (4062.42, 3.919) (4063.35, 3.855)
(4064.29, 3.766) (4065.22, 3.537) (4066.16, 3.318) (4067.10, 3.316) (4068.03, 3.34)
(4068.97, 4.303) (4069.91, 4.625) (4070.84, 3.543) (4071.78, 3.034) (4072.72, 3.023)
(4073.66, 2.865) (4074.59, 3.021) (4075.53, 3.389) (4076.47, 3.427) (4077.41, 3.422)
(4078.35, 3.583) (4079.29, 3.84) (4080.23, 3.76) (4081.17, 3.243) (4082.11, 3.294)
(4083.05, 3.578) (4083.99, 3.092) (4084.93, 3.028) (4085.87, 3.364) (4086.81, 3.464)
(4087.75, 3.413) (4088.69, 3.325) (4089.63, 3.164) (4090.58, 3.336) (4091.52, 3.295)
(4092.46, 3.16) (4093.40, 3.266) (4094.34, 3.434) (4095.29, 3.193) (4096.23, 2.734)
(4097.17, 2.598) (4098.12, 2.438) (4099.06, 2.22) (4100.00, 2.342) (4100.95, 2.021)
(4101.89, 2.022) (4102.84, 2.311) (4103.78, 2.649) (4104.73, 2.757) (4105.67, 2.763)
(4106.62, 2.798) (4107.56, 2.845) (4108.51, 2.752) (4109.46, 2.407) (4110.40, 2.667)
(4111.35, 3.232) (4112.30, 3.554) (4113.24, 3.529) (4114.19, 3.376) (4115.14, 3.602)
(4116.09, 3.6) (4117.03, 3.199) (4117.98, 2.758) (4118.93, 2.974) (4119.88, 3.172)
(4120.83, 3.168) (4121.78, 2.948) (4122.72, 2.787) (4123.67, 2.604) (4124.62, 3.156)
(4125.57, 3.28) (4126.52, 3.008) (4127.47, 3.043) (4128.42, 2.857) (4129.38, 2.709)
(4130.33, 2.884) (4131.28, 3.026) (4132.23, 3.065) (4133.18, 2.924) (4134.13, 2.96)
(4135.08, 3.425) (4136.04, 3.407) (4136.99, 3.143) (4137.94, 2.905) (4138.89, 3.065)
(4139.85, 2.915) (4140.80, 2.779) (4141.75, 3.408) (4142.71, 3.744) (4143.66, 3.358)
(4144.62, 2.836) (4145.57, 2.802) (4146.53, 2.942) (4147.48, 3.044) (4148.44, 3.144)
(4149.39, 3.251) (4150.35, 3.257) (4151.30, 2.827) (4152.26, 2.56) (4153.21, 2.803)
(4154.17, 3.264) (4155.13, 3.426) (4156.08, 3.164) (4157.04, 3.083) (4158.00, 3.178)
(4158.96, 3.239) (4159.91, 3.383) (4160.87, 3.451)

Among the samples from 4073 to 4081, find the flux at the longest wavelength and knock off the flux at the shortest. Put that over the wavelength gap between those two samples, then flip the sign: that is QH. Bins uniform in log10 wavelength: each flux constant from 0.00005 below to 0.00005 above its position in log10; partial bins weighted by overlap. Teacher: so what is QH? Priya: -0.14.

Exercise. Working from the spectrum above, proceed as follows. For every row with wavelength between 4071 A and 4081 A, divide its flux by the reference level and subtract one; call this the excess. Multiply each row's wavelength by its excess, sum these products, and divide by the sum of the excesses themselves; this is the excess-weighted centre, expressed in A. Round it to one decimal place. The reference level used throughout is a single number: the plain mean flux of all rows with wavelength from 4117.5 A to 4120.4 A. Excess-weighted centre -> 4078.2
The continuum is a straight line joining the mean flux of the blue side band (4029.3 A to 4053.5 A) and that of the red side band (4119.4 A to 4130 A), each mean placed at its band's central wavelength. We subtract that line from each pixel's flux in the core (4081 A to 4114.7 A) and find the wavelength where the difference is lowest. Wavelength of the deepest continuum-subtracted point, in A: 4100.95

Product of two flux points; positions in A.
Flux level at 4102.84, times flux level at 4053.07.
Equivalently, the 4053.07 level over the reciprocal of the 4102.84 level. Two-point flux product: 8.2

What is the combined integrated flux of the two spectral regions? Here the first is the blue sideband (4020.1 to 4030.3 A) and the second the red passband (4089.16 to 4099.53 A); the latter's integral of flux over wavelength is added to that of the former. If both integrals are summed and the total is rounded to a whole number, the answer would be 65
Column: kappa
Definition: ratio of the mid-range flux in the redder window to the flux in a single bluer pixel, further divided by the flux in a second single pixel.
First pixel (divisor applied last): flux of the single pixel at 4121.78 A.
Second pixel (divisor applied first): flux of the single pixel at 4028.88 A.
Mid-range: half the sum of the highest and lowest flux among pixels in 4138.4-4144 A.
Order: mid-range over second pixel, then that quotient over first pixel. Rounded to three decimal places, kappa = 0.330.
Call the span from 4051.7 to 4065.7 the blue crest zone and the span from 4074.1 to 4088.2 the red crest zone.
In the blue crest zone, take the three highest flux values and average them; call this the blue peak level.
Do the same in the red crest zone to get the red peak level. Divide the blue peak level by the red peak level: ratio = 1.03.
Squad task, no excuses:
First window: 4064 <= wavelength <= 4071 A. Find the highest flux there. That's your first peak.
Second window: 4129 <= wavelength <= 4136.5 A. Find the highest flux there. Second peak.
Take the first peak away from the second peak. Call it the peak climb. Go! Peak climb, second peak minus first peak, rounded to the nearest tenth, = -1.2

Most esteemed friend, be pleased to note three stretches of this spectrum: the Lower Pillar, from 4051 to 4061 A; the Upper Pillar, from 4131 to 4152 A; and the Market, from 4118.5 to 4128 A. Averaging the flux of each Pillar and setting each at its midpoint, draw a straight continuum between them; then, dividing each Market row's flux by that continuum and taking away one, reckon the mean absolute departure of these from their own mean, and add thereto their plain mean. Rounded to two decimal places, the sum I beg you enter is 0.02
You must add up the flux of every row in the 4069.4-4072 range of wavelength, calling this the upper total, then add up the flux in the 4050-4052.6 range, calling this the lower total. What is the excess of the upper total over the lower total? 1.9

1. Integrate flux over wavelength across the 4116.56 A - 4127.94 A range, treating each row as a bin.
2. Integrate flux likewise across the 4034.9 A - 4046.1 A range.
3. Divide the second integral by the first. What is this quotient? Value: 1.06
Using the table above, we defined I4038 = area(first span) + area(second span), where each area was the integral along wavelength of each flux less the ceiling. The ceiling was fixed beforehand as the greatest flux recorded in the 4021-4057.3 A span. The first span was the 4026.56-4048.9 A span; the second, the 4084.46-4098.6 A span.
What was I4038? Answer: -27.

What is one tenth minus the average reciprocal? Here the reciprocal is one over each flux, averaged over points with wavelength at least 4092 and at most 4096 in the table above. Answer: -0.21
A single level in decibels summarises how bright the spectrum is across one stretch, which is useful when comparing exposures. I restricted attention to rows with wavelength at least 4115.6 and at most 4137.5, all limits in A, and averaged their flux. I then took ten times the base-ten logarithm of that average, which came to 4.84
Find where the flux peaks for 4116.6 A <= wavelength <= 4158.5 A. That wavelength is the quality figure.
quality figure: 4142.71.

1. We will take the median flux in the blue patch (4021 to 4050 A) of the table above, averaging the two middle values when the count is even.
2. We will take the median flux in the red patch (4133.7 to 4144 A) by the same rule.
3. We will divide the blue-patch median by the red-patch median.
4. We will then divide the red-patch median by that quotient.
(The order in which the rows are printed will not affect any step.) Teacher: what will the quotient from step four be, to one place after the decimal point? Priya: 3.0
